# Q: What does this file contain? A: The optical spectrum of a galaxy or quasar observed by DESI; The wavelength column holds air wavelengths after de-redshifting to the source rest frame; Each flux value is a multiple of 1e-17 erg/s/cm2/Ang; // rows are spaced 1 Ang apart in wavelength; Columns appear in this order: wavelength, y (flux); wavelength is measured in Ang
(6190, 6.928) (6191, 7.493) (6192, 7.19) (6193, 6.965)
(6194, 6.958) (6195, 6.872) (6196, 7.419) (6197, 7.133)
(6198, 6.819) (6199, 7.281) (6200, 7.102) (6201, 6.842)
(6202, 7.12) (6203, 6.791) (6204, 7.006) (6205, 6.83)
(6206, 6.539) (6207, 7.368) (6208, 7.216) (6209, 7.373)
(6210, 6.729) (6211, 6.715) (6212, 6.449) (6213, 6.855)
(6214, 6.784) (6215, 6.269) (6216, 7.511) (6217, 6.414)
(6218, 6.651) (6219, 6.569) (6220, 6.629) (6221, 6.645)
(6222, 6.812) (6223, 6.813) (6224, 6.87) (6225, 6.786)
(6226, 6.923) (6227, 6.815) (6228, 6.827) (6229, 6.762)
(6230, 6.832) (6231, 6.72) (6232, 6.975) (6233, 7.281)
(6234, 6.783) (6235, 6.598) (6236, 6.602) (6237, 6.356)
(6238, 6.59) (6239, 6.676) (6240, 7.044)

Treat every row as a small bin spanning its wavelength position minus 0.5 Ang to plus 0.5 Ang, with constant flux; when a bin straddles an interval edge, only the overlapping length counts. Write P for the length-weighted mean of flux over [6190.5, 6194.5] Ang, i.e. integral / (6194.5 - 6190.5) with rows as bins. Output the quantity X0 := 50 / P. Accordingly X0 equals 6.99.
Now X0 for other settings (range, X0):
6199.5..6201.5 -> 7.17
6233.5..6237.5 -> 7.59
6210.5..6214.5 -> 7.46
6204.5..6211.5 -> 7.18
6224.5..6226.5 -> 7.29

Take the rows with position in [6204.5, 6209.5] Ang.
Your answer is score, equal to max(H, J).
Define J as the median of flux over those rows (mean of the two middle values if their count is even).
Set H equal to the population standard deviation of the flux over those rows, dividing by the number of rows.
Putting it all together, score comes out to 7.22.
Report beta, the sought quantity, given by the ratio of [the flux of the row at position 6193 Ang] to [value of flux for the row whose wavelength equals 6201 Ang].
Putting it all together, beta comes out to 1.02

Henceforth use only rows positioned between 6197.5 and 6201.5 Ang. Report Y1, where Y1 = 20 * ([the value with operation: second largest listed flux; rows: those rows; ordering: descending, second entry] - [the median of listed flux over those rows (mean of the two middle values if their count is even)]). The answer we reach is 2.6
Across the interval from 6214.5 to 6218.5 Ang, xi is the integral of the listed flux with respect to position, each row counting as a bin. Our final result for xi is 26.8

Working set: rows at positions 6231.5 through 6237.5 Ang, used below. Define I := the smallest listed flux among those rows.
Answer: 6.356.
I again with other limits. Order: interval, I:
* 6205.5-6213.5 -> 6.449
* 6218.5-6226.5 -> 6.569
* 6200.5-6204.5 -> 6.791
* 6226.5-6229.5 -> 6.762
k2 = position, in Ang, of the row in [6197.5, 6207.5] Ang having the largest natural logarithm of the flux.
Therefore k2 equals 6207 Ang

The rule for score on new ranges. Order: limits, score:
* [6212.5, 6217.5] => 6.78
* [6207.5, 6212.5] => 6.73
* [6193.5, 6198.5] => 6.96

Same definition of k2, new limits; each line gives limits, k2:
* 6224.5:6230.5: 6226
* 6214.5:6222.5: 6216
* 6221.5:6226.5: 6226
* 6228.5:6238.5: 6233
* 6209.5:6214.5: 6213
